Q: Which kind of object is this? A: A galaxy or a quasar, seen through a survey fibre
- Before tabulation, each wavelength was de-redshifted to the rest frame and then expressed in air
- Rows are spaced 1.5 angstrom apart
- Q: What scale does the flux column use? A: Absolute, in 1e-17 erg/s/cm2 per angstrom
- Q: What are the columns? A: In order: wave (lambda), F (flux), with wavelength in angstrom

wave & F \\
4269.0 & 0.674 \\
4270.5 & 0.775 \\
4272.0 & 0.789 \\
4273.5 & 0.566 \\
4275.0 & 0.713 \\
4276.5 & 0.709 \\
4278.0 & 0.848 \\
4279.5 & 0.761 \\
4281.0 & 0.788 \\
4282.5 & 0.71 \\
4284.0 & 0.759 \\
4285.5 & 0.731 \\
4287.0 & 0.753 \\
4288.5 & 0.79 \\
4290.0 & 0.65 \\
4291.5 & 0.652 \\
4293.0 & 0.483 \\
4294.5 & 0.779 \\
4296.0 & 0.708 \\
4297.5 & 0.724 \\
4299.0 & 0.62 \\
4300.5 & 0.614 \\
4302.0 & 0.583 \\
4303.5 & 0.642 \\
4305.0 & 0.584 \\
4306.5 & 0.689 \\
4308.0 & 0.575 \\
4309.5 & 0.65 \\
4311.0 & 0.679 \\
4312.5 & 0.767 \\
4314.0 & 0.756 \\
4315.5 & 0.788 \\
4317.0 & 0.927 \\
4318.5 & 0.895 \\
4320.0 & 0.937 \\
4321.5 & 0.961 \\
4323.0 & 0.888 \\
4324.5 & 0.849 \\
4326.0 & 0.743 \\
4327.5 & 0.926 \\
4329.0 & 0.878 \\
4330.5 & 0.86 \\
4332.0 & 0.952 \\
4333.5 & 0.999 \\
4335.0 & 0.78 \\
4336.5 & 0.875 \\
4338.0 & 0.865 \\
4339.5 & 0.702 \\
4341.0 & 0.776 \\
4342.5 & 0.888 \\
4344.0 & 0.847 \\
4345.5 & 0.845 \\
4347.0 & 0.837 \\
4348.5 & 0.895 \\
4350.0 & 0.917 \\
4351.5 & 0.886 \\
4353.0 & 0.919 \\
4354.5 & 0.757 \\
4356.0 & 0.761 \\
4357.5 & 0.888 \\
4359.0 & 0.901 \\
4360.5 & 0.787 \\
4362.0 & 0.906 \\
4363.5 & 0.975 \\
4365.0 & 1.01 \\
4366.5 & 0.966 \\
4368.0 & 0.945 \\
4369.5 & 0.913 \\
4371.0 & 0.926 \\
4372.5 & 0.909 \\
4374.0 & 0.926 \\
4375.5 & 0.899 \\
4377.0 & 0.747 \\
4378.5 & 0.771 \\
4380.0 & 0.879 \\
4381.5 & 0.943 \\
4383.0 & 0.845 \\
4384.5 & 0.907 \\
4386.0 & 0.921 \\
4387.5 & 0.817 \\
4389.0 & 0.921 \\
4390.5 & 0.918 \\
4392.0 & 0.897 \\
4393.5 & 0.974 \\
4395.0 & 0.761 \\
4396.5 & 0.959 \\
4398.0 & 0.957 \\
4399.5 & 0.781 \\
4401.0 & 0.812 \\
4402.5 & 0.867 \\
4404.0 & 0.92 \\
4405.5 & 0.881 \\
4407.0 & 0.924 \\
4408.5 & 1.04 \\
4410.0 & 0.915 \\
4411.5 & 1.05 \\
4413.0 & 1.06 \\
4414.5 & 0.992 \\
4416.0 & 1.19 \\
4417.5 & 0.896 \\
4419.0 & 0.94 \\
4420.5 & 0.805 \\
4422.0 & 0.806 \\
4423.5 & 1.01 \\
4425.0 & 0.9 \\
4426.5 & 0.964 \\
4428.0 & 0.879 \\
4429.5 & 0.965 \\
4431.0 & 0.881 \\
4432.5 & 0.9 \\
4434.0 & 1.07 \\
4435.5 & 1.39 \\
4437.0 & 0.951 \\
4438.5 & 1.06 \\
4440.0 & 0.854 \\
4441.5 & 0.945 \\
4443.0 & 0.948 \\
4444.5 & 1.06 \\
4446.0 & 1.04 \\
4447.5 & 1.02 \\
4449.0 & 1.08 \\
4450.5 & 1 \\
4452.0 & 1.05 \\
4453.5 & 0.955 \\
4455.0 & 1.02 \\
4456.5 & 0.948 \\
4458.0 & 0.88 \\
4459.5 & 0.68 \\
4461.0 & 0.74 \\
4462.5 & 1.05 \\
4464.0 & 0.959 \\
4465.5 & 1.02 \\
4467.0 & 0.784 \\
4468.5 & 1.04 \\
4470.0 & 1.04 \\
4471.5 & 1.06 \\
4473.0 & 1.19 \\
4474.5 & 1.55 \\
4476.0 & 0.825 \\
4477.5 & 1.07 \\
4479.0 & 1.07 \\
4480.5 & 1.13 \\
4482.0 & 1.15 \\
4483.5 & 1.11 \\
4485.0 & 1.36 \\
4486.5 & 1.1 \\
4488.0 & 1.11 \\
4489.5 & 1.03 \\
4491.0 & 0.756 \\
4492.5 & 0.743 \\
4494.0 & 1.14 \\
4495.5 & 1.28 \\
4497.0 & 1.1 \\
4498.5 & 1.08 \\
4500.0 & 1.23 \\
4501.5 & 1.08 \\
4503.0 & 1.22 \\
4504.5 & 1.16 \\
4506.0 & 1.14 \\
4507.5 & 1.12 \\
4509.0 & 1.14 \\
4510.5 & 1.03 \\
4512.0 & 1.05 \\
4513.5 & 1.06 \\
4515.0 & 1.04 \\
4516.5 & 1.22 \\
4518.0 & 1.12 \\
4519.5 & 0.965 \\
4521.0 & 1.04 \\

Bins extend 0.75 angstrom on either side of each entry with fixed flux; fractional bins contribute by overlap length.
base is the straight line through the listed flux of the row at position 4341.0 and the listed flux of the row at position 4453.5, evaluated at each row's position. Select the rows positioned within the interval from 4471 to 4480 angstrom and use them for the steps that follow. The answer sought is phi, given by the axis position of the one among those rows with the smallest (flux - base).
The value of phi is 4476.0 angstrom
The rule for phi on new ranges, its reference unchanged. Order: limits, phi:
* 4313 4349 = 4339.5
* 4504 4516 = 4510.5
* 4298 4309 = 4308.0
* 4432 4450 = 4440.0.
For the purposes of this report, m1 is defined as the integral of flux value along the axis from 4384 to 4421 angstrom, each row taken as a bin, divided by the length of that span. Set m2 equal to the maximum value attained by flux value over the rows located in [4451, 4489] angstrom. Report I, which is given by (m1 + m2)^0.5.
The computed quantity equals 1.57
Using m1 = 0.93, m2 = 1.55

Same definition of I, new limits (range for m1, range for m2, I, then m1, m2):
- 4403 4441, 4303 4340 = 1.40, 0.97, 0.999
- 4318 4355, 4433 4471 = 1.50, 0.87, 1.39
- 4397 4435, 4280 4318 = 1.37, 0.94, 0.927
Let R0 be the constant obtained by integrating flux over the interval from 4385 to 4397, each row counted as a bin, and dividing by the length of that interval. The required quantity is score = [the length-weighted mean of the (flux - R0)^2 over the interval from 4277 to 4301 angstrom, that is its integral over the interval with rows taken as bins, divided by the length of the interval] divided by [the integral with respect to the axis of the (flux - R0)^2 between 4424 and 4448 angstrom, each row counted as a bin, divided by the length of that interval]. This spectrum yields 1.7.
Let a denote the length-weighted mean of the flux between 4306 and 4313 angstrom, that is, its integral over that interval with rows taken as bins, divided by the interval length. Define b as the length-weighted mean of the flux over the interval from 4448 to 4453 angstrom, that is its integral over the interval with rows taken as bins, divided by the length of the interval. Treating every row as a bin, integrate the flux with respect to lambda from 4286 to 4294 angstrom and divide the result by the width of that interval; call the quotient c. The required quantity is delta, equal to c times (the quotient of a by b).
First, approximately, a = 0.7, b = 1.0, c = 0.67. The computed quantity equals 0.43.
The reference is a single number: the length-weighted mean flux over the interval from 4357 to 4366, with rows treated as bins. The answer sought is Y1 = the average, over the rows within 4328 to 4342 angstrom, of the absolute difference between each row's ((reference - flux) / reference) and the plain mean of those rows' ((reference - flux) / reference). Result 0.074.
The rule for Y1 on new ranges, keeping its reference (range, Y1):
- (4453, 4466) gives 0.110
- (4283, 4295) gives 0.086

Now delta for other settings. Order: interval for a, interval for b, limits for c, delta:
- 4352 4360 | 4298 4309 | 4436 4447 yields 1.35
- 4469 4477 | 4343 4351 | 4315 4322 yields 1.17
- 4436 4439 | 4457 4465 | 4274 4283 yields 0.89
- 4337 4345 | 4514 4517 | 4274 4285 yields 0.55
